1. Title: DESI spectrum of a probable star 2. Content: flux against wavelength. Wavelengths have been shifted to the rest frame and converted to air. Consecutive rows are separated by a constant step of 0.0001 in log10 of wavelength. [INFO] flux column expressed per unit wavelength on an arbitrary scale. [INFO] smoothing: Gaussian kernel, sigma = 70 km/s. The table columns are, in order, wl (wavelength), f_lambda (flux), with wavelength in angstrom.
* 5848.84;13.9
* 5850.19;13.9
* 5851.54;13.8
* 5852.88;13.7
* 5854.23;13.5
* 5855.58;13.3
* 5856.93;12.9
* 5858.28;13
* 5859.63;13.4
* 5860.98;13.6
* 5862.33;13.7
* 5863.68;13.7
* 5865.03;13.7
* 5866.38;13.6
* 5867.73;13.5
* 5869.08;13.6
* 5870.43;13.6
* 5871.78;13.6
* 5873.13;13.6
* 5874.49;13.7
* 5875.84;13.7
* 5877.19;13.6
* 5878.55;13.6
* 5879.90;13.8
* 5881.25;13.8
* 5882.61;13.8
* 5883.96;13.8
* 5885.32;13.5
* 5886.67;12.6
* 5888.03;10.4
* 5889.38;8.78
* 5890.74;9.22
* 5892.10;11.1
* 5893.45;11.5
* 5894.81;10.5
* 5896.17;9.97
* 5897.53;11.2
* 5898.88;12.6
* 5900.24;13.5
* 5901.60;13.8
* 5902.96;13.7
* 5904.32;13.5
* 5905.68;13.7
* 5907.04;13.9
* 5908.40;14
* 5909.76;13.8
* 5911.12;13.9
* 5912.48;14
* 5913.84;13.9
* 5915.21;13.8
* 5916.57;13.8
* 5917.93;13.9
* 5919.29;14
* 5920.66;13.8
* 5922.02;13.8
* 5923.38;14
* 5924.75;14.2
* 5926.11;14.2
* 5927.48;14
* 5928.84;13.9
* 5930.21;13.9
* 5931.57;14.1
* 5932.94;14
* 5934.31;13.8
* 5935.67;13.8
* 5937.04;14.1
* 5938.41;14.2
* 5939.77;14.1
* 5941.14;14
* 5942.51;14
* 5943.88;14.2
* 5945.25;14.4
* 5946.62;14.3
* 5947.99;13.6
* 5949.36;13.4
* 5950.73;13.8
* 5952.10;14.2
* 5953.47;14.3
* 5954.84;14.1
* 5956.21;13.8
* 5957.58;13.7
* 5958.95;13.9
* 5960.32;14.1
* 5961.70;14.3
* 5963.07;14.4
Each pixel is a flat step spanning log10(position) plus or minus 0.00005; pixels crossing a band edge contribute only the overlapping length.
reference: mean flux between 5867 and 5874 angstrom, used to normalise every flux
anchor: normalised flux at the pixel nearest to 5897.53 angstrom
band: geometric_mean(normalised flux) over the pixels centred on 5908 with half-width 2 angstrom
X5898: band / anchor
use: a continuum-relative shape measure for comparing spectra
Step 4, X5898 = 1.24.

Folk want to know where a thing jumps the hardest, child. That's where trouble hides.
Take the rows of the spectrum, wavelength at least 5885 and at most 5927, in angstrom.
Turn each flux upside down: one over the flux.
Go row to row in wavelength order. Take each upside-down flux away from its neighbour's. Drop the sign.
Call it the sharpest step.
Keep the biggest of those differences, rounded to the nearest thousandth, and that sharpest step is 0.018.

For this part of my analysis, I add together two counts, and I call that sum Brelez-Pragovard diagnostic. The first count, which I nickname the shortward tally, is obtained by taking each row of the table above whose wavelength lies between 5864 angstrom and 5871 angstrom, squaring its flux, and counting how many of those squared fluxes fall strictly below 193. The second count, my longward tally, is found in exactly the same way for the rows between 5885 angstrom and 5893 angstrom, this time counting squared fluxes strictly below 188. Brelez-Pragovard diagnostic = 11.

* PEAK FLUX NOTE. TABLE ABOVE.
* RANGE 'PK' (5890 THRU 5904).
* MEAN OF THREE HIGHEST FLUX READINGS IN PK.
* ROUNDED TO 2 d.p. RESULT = 13.67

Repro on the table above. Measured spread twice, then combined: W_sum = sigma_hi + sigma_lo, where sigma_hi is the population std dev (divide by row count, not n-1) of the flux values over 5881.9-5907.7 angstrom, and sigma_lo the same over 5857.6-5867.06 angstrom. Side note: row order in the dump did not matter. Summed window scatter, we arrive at 1.9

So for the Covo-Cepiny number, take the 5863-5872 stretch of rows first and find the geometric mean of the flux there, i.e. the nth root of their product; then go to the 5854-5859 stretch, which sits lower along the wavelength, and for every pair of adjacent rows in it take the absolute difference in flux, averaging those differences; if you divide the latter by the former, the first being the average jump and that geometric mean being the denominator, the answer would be 0.0171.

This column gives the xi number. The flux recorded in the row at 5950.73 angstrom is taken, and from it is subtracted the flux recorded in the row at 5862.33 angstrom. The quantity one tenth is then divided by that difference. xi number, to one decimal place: 1.0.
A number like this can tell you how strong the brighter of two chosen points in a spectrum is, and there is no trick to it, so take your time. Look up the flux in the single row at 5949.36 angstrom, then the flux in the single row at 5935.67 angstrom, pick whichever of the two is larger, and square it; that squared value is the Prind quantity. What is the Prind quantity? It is 190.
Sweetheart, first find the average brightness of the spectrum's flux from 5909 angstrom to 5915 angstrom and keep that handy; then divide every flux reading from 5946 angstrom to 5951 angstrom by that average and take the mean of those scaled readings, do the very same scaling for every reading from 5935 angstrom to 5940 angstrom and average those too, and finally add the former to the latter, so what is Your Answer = 2.00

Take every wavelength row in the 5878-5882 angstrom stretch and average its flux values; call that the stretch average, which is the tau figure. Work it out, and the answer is 13.7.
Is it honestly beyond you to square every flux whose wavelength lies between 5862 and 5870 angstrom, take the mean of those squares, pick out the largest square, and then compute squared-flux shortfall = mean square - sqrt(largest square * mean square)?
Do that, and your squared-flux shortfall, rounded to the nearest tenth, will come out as -0.9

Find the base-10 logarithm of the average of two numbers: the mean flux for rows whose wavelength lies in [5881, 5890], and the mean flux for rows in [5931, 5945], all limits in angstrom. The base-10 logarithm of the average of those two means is 1.12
